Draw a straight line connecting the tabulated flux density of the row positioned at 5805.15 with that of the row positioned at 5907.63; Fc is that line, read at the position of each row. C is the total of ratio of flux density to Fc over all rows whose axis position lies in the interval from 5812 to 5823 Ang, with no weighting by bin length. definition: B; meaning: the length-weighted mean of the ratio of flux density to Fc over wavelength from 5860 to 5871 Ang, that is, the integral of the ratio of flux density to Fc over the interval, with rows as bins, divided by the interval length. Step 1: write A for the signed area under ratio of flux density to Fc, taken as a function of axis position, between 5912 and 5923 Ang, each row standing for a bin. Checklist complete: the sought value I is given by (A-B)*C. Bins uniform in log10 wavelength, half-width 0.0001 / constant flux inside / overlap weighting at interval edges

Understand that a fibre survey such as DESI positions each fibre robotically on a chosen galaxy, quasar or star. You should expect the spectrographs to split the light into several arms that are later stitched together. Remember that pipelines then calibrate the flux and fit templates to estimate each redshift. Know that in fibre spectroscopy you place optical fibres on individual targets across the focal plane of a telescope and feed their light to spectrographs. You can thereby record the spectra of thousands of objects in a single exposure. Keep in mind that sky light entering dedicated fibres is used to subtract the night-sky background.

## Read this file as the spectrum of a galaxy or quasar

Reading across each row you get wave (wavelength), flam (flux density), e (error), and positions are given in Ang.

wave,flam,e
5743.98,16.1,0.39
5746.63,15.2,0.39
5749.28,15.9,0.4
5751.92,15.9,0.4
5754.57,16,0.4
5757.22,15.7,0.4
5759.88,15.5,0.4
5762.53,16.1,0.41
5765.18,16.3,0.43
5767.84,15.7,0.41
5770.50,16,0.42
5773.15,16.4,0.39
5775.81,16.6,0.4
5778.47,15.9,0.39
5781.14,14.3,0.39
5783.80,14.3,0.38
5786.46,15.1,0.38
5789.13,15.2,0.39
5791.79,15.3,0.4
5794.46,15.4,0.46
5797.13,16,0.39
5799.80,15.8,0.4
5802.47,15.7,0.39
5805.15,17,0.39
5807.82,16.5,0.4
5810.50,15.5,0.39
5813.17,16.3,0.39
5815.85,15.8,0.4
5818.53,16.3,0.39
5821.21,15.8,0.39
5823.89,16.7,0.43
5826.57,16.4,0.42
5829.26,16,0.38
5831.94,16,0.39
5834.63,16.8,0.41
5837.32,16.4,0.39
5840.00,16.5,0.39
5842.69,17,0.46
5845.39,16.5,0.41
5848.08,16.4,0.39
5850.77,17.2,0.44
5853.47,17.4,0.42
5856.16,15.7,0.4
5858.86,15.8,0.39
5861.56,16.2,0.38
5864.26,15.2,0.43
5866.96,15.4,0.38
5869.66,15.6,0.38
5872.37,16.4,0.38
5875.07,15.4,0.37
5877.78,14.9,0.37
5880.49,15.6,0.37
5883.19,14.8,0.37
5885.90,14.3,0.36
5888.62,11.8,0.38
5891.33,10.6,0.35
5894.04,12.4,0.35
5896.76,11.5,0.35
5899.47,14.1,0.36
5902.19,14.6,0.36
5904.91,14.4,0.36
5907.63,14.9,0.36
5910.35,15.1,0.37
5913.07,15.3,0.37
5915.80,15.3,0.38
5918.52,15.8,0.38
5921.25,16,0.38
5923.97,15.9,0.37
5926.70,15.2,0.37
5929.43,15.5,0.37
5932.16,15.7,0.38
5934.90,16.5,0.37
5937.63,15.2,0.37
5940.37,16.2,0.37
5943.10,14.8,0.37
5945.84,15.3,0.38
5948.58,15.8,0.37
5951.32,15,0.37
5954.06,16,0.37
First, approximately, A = 11.7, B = 0.99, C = 3.83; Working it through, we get 41.0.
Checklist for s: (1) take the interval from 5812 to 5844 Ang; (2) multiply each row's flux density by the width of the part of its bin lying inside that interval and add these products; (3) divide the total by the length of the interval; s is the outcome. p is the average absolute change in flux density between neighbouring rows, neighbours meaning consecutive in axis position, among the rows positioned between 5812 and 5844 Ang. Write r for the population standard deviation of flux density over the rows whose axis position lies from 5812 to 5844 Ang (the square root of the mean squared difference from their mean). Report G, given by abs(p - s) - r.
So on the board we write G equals 15.5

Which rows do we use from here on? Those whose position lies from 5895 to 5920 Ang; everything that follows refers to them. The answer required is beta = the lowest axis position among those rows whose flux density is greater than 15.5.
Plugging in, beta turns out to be 5918.52 Ang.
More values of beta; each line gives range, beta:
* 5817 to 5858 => 5818.53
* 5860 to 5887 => 5861.56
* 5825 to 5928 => 5826.57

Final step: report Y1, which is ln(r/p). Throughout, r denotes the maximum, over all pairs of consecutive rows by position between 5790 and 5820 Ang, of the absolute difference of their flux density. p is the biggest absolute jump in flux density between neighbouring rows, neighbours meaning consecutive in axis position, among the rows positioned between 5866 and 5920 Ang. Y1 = -0.7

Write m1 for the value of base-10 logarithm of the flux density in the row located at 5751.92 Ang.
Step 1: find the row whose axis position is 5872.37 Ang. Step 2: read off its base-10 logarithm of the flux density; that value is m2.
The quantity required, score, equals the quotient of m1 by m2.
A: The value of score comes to 0.99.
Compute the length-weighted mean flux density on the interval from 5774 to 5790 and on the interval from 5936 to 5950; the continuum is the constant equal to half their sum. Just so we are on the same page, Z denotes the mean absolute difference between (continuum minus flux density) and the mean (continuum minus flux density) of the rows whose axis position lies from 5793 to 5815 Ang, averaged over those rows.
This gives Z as 0.43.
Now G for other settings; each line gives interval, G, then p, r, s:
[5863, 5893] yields 12.0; 0.84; 1.68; 14.5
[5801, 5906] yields 13.2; 0.73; 1.54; 15.5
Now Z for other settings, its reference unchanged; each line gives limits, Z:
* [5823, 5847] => 0.25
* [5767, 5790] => 0.69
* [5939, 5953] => 0.46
